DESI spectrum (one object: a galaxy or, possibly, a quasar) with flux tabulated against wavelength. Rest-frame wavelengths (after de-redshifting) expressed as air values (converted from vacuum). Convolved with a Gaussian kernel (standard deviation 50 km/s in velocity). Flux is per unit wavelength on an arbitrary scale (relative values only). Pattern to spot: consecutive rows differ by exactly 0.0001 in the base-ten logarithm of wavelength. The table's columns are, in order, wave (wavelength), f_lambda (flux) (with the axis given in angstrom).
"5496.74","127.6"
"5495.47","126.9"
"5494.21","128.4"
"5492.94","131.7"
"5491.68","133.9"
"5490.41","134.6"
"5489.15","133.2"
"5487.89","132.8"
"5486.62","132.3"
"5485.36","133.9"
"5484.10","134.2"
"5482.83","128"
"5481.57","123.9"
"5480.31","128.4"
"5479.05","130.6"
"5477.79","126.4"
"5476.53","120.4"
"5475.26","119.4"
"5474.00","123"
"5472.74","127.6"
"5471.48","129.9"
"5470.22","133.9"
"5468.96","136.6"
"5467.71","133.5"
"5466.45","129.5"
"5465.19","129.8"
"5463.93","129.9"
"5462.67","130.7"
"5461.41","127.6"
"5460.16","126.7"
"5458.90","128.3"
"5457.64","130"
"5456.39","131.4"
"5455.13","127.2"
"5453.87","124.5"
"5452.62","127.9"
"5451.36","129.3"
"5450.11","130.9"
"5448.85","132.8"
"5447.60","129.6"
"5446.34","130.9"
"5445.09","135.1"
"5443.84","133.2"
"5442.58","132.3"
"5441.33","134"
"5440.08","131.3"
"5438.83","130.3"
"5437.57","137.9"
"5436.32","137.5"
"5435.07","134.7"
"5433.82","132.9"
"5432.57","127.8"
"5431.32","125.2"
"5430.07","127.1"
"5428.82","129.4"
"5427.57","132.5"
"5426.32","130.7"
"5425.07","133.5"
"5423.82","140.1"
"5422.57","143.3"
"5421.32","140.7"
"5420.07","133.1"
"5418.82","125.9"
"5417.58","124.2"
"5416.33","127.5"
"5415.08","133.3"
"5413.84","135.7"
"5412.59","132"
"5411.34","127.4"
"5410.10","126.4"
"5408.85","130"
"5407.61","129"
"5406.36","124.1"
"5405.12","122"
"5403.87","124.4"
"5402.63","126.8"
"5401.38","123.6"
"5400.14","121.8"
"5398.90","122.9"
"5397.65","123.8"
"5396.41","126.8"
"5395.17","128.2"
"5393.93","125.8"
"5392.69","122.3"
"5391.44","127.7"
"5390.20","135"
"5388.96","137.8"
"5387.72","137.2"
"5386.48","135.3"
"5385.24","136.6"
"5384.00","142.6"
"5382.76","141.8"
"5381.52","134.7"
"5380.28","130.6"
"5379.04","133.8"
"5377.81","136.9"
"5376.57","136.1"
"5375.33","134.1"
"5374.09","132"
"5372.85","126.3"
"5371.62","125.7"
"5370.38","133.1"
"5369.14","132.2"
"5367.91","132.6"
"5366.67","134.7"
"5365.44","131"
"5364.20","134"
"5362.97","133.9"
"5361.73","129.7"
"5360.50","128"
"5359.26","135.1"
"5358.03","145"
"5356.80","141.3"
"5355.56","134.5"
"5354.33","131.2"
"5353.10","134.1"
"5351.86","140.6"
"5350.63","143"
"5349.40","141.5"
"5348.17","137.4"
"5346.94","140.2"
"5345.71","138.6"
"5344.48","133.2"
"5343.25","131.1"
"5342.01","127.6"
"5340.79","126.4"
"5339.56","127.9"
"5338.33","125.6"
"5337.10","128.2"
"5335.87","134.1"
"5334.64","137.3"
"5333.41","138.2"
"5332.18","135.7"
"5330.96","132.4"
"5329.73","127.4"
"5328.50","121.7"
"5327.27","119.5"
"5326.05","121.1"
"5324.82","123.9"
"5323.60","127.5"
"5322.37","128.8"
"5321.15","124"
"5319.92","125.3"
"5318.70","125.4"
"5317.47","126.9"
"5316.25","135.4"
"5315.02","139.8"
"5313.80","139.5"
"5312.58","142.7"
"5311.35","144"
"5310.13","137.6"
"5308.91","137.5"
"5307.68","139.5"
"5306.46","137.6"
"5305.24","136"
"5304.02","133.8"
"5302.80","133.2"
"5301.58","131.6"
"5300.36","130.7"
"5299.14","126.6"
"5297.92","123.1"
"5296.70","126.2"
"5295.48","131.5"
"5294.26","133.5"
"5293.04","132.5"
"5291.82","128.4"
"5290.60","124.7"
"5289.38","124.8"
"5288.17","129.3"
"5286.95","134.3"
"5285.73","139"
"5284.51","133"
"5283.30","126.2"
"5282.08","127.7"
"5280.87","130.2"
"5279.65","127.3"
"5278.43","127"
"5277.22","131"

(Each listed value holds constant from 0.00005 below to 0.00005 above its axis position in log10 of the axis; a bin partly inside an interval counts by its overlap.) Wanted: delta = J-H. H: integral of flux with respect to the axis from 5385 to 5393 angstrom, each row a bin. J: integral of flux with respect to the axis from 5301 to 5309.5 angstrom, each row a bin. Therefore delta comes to 86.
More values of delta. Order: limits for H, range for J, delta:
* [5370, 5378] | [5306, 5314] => 65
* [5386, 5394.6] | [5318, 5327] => -6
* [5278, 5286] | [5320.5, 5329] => 15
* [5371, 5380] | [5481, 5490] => -7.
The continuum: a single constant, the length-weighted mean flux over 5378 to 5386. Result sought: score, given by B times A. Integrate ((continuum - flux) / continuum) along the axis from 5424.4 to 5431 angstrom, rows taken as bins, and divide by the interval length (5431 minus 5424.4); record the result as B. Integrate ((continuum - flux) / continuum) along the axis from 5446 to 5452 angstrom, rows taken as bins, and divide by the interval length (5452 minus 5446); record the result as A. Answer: 0.0020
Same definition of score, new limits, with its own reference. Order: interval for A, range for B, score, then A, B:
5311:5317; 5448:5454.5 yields -0.0012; -0.022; 0.056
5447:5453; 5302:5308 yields 0.0004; 0.048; 0.008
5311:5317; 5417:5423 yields -0.0006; -0.022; 0.026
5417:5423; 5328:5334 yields 0.0011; 0.026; 0.040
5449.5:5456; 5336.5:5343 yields 0.0044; 0.063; 0.069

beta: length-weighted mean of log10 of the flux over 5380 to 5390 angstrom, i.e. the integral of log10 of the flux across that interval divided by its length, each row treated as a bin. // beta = 2.14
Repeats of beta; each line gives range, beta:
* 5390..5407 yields 2.10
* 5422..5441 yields 2.12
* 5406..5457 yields 2.12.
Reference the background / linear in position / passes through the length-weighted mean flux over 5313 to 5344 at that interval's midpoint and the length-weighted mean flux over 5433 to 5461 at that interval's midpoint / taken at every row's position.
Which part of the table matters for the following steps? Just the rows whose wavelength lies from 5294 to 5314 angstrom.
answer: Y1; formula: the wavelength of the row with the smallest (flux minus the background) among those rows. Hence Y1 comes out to 5297.92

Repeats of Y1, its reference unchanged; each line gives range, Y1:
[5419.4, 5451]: 5431.32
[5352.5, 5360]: 5354.33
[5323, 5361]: 5327.27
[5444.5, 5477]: 5475.26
